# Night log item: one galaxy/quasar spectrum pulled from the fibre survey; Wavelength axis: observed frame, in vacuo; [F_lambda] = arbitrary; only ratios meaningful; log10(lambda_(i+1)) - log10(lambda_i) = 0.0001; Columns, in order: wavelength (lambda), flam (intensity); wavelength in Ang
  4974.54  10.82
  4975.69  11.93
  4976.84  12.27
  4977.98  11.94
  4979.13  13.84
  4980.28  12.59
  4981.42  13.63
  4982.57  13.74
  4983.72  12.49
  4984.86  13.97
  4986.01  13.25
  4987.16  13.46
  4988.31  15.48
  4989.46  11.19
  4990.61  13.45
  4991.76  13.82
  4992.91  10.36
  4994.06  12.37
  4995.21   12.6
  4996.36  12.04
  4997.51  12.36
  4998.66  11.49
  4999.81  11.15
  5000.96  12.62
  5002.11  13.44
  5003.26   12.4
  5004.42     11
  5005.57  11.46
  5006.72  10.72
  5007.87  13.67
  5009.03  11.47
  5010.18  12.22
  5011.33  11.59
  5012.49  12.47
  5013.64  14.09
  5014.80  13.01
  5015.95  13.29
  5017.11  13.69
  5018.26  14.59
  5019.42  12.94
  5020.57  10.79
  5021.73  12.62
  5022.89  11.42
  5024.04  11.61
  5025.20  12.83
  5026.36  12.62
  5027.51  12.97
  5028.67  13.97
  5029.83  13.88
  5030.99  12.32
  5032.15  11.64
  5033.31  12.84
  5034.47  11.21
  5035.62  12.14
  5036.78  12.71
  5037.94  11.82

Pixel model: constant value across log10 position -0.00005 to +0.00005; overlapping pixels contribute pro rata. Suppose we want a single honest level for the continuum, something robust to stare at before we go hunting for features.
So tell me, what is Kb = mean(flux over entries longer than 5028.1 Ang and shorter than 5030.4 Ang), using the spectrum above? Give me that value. 13.9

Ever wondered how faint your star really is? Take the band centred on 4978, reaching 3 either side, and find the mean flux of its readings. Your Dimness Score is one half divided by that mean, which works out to 0.0400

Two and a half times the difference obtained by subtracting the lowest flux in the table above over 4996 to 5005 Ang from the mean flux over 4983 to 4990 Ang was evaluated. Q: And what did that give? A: 5.8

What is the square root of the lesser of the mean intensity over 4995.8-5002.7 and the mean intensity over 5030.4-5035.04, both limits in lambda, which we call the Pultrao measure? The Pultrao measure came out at 3.46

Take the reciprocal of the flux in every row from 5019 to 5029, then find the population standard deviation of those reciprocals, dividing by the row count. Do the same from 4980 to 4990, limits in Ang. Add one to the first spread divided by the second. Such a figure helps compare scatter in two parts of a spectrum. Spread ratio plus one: 1.95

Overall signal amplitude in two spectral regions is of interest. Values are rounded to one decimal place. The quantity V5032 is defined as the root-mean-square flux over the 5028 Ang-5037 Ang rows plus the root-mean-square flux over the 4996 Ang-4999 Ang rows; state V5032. 24.6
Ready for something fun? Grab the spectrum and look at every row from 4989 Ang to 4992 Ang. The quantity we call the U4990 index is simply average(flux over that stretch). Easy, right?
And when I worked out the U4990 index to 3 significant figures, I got 12.8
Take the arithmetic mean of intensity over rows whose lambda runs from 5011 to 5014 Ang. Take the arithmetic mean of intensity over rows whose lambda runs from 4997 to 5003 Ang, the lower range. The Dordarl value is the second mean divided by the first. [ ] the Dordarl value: 0.96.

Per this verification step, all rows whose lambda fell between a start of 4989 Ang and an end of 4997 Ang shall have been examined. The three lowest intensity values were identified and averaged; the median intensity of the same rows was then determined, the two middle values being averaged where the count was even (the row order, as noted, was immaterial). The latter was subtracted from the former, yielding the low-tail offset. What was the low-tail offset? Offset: -1.2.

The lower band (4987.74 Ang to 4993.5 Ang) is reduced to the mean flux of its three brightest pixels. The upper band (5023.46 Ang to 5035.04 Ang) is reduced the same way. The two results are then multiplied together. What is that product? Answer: 194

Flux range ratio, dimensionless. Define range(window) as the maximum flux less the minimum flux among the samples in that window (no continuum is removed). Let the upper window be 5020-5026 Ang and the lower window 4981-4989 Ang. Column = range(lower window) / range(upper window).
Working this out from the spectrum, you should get 1.5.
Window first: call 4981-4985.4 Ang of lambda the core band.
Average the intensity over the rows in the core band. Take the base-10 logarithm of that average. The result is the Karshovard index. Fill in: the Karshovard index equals 1.13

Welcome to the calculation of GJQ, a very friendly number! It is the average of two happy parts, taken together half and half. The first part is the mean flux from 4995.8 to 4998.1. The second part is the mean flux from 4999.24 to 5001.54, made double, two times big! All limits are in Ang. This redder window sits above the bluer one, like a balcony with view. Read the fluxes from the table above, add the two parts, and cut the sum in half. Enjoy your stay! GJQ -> 18.0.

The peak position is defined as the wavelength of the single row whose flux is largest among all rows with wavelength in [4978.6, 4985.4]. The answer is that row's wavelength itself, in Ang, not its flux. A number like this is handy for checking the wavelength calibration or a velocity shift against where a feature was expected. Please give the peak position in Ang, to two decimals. 4984.86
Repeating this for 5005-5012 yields 5007.87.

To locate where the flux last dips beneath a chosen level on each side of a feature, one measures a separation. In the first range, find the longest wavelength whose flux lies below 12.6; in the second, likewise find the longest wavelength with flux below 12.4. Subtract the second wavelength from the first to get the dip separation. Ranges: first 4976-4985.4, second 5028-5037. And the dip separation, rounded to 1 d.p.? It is -51.9 Ang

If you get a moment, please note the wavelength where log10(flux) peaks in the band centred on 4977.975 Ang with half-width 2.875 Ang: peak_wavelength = 4979.13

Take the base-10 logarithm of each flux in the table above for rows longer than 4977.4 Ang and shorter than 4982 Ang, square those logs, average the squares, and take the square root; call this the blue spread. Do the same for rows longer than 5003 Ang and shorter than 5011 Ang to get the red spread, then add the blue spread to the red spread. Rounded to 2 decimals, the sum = 2.19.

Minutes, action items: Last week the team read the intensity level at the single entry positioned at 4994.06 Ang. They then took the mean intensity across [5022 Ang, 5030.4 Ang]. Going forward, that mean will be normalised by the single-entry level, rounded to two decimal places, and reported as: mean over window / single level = 1.03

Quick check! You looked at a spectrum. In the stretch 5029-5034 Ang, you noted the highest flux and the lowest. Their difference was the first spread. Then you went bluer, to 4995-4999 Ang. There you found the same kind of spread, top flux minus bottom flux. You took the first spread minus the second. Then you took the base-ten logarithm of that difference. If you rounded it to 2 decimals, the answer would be 0.05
